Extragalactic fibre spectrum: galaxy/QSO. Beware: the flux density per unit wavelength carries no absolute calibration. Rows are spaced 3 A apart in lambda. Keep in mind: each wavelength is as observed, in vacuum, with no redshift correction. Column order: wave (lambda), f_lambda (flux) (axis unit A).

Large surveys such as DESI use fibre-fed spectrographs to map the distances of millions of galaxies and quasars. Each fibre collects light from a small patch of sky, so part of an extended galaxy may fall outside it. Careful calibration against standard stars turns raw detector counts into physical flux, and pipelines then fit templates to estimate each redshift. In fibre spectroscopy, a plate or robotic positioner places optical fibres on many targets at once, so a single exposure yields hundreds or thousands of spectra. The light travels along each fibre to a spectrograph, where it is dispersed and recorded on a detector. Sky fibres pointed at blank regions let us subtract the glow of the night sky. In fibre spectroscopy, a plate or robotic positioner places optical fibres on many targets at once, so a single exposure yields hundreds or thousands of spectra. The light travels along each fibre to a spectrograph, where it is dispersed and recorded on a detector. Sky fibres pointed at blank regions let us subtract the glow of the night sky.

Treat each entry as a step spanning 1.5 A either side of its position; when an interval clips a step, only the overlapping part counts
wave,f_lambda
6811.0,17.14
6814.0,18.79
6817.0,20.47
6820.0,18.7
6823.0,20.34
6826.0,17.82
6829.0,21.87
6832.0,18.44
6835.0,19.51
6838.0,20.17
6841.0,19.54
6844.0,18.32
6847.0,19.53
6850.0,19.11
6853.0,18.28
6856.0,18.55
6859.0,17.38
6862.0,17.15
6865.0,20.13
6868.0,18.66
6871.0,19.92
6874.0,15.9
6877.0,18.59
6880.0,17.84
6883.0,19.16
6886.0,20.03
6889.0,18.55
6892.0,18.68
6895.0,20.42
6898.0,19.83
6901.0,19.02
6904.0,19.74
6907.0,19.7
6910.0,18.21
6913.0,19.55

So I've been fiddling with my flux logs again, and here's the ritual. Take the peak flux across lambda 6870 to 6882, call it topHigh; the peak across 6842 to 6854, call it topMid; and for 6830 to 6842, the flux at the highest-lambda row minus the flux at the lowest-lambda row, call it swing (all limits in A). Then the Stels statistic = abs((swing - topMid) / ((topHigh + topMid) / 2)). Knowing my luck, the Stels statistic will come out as 0.93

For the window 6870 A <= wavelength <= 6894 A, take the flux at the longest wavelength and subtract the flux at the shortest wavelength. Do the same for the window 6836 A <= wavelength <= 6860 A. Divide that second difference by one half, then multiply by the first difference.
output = 6.9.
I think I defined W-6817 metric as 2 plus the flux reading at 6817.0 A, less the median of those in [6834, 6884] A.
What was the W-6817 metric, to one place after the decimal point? 3.8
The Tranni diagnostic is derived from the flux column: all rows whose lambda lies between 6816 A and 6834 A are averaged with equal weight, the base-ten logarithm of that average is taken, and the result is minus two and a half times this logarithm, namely -3.23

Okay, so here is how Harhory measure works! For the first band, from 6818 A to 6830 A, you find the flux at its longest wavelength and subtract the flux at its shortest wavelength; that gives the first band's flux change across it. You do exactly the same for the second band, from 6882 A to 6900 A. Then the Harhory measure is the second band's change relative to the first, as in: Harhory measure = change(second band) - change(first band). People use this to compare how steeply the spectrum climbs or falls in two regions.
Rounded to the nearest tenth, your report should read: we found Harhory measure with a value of -2.5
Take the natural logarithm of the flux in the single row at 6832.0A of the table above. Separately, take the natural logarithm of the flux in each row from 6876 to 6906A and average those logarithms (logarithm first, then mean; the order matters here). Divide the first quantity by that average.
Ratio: 0.99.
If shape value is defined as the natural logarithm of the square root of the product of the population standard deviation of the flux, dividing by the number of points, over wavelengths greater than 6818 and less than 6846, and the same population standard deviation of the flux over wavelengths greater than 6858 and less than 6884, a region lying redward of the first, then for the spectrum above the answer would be 0.21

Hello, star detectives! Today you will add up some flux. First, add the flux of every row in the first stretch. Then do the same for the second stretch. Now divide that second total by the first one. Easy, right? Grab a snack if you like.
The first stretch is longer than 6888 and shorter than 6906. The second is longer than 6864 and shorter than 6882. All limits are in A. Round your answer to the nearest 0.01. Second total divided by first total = 0.96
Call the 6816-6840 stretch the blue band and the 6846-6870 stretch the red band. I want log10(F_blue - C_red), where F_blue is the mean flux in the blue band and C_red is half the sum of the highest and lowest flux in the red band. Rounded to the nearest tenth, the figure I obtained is 0.0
